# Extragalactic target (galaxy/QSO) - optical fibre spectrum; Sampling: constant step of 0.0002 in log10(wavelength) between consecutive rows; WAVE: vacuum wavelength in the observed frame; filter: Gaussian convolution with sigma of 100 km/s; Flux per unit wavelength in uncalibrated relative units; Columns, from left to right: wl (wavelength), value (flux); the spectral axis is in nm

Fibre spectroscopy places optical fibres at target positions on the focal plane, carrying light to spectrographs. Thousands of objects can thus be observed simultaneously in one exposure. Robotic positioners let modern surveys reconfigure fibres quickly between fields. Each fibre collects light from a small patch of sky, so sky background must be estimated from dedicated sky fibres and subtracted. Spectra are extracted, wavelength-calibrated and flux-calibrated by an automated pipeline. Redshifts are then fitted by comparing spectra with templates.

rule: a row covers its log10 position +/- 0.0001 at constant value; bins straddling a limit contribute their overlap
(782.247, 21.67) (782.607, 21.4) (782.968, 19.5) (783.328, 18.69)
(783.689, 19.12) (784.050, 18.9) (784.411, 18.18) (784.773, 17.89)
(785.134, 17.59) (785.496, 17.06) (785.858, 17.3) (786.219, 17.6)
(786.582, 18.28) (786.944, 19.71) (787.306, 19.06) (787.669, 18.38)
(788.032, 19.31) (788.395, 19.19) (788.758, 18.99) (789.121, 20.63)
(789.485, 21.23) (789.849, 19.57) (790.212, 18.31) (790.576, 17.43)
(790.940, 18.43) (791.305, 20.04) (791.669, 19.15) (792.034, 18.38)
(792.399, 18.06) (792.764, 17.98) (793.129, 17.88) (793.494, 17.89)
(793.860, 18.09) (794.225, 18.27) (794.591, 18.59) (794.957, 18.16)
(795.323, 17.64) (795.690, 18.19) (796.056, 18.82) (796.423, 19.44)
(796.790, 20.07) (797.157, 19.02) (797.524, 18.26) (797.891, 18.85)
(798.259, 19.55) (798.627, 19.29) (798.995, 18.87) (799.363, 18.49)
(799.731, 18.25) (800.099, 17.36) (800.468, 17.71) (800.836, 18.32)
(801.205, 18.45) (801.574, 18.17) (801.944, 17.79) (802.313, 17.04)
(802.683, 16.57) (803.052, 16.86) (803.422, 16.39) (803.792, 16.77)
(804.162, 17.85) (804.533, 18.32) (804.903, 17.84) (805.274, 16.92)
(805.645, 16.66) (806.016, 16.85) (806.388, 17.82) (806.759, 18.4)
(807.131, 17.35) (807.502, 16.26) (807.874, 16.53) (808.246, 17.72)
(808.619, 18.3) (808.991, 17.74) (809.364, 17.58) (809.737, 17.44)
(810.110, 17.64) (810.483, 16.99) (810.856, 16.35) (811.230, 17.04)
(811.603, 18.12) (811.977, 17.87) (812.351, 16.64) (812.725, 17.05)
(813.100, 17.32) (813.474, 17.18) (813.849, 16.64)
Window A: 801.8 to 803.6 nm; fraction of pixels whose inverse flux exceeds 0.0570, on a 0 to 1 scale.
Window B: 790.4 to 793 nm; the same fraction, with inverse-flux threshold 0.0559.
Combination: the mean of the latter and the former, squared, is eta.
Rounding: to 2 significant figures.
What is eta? 0.22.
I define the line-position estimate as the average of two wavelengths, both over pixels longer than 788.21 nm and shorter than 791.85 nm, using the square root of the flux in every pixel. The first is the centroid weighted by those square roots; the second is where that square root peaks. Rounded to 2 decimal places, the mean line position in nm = 789.75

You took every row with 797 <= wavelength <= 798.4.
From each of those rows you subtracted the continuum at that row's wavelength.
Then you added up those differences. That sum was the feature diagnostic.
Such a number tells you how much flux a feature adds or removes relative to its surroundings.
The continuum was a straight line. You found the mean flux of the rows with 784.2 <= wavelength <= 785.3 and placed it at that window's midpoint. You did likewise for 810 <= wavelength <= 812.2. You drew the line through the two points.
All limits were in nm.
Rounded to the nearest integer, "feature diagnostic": 5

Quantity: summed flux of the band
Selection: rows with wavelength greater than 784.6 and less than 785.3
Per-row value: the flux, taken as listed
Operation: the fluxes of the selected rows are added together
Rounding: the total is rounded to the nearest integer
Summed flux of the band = 35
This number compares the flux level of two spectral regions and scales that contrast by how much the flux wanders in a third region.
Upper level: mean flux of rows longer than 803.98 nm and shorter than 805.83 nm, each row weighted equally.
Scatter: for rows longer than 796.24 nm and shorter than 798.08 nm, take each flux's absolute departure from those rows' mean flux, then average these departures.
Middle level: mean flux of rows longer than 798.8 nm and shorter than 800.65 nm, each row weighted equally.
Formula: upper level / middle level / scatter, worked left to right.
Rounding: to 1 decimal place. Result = 1.9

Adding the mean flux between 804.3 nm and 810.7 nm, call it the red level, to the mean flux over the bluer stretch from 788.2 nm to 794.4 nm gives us 36.2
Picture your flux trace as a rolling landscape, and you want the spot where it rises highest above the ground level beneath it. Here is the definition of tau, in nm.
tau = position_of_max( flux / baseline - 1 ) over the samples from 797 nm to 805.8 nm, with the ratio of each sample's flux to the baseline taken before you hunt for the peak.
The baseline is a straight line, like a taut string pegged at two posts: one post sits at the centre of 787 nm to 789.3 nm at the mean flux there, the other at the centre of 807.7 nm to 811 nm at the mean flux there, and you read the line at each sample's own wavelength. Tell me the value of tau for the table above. 798.259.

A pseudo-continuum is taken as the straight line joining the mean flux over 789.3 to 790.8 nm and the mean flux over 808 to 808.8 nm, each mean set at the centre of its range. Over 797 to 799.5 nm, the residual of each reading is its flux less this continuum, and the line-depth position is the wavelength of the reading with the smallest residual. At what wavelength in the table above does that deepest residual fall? 797.524 nm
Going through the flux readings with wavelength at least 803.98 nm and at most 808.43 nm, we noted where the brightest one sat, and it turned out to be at 806.759 nm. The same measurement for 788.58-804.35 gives 789.485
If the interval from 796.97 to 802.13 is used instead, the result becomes 798.259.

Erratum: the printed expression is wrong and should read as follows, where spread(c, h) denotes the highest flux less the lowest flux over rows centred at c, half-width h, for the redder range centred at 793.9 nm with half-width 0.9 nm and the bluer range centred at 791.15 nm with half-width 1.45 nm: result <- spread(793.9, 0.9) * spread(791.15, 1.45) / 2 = 0.9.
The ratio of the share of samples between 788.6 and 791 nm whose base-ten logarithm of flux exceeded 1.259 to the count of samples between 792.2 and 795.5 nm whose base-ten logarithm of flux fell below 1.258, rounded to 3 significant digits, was 0.143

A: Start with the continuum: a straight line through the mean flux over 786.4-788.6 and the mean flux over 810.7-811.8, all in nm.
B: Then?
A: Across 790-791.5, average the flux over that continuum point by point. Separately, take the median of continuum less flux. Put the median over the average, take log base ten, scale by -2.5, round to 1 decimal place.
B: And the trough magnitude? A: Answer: 1.0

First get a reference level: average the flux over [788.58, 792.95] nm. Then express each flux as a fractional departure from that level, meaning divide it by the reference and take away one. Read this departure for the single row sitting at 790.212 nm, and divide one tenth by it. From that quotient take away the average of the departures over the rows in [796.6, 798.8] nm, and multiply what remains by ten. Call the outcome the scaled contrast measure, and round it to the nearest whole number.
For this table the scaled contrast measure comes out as -27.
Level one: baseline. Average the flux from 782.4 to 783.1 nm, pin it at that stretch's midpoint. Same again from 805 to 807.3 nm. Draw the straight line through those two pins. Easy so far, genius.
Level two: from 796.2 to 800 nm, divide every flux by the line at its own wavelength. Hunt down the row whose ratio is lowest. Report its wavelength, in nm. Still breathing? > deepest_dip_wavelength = 797.524 nm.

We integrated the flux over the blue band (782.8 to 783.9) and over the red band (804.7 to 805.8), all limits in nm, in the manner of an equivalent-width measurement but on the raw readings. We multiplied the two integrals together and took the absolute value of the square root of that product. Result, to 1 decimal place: 19.9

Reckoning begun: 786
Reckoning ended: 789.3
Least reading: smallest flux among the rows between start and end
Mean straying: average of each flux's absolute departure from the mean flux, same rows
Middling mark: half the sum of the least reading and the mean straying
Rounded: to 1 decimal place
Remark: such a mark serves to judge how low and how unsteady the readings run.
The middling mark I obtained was 9.1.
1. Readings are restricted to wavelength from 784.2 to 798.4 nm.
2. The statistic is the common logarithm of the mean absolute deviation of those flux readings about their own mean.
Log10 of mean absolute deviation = -0.13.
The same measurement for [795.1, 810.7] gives -0.13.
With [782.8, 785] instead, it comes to -0.34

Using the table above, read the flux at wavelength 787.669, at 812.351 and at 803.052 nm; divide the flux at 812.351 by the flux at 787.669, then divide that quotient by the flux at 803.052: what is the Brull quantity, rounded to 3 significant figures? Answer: 0.0537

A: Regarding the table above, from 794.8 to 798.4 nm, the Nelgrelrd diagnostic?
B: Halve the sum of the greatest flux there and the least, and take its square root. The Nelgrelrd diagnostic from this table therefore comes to 4.34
